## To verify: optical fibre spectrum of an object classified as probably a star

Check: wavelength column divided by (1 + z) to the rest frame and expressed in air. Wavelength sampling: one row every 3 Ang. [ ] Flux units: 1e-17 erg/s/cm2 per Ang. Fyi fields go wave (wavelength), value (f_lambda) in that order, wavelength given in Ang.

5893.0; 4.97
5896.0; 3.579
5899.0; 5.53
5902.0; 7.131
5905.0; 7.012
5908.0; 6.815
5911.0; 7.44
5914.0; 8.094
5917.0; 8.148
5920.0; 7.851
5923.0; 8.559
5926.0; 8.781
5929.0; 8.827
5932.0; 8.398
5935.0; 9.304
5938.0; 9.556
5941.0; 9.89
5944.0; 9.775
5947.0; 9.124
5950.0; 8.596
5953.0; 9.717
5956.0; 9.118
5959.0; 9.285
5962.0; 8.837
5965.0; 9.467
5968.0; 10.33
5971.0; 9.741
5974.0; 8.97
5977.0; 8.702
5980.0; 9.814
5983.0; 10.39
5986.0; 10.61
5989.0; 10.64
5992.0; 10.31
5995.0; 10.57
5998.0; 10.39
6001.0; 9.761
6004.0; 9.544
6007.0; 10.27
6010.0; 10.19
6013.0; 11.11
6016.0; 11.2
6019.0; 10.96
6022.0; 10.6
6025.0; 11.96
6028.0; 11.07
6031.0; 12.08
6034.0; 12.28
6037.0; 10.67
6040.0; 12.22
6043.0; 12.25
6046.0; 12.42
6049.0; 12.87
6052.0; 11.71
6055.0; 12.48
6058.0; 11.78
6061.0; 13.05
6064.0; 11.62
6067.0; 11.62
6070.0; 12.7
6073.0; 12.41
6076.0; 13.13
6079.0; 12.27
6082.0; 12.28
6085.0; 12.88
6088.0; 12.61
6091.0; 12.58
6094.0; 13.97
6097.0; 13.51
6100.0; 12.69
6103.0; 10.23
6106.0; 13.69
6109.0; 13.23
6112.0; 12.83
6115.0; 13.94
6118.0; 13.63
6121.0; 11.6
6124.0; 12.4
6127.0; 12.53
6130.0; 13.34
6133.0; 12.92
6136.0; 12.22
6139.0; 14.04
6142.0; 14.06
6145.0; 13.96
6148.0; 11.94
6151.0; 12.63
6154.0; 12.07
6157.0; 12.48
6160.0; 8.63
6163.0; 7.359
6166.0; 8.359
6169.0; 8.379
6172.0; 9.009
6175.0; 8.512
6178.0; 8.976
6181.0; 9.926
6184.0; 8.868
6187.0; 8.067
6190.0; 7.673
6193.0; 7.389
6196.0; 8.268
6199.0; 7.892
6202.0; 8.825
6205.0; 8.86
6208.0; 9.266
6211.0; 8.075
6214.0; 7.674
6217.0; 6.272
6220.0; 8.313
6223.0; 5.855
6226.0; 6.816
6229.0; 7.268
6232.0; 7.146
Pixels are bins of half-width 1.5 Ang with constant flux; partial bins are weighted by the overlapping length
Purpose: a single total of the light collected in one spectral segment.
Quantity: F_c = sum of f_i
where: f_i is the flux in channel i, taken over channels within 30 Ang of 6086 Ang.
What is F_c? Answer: 253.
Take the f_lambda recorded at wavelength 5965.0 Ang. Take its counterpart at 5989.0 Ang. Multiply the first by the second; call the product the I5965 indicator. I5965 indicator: 101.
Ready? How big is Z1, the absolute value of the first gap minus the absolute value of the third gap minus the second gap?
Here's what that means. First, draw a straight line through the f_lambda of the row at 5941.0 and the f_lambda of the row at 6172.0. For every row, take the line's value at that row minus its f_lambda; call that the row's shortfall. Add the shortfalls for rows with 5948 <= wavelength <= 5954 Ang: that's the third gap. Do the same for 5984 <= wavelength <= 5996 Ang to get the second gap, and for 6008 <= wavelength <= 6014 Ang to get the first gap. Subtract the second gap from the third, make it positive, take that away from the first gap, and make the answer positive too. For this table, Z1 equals 7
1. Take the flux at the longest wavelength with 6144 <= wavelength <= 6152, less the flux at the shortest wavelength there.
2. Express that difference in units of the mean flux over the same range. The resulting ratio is -0.10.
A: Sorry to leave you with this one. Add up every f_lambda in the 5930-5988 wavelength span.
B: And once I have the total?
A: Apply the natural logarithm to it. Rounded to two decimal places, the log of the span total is 5.19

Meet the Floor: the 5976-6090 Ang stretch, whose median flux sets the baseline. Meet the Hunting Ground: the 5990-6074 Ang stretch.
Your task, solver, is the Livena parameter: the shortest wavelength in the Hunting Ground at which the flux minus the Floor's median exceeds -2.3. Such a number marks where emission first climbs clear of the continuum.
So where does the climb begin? 5992.0 Ang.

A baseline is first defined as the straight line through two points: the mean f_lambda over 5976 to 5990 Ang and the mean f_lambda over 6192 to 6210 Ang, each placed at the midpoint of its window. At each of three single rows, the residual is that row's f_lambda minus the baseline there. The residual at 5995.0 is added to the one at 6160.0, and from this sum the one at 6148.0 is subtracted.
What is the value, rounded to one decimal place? -2.6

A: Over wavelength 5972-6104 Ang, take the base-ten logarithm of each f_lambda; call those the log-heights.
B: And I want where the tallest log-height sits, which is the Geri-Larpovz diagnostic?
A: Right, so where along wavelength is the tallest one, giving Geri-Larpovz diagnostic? 6094.0 Ang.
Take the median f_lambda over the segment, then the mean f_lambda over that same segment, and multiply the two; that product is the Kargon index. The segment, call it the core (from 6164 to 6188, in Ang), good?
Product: 76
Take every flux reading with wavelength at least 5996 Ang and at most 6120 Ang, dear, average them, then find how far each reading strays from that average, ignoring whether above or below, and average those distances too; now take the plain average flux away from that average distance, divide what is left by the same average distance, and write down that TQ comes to -12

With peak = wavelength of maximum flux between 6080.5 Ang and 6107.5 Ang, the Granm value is 6094.0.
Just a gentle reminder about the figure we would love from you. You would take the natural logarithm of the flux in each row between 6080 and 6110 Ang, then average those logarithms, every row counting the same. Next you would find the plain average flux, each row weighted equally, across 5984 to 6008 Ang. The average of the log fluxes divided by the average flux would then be 0.248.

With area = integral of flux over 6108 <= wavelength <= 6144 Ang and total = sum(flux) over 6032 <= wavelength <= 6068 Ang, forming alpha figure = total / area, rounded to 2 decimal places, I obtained 0.31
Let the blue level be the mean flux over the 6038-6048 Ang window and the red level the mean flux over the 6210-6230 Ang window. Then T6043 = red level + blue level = 19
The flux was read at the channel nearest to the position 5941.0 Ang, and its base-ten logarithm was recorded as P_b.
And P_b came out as 0.995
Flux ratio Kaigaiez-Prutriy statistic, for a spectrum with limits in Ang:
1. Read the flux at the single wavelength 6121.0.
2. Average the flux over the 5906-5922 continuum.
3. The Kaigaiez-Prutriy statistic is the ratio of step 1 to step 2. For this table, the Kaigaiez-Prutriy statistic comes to 1.51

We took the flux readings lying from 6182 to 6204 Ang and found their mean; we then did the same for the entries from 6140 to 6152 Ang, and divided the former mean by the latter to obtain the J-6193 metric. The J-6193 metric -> 0.62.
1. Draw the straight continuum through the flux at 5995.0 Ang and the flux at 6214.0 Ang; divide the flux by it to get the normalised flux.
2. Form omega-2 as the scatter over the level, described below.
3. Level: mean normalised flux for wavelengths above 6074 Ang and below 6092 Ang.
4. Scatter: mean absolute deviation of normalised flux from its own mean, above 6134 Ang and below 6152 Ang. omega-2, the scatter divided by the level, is 0.073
